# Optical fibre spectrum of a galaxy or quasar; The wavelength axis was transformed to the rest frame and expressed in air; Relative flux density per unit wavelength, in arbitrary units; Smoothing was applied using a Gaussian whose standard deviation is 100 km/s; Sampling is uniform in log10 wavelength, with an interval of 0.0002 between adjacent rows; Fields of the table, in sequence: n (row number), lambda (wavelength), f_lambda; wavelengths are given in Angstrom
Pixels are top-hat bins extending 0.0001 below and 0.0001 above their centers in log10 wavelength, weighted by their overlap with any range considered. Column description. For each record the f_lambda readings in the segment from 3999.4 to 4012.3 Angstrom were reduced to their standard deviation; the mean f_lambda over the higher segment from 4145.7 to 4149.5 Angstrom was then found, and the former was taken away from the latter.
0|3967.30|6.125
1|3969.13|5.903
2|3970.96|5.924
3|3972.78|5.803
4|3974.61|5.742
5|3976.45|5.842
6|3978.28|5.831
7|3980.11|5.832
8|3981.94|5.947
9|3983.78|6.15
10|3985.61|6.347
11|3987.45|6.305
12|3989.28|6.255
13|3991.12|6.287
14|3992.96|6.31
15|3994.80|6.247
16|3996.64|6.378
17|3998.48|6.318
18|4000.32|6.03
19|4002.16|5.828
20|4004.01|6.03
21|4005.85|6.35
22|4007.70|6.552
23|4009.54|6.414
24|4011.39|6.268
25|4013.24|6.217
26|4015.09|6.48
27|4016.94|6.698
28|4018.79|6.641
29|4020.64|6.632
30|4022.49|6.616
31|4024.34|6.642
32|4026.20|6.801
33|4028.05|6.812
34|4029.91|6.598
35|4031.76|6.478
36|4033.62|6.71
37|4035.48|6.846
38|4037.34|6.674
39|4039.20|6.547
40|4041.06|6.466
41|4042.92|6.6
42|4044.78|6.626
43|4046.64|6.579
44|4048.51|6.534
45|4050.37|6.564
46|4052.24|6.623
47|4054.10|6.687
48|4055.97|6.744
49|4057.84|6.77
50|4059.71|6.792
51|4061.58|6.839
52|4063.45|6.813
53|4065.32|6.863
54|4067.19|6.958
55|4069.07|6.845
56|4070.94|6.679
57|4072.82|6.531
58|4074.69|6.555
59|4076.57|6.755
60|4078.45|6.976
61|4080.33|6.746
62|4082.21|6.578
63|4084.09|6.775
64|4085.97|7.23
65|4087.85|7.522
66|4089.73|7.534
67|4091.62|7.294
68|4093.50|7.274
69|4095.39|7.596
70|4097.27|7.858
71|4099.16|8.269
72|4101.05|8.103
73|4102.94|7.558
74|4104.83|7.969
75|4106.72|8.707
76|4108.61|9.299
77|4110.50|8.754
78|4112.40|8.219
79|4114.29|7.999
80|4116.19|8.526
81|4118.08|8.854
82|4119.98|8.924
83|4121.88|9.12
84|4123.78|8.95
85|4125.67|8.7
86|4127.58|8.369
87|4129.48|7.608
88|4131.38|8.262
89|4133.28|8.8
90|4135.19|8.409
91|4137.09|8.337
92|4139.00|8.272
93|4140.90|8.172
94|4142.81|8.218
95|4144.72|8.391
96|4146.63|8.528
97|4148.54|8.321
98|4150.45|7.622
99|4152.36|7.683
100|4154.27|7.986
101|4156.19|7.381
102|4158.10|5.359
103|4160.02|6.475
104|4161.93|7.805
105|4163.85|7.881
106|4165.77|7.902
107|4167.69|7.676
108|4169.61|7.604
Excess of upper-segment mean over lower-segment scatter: 8.2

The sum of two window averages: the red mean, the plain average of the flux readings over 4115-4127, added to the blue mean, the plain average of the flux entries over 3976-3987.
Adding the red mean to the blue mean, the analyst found 14.8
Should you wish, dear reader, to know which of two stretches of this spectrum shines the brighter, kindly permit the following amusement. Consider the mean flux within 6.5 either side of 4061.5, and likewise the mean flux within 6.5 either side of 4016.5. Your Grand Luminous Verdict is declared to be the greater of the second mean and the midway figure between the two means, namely 6.7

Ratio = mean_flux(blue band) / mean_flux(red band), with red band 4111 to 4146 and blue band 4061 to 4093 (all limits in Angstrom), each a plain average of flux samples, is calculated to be 0.818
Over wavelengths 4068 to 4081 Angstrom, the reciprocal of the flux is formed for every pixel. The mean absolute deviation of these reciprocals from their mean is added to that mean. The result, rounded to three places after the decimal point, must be 0.151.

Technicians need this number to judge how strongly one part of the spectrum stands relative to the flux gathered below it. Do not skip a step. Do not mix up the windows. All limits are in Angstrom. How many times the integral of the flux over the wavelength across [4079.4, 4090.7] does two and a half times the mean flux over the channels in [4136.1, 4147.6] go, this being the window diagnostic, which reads 0.26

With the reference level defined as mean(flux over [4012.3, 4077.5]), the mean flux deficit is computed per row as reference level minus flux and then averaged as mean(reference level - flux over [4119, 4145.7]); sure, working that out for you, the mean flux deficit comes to -1.80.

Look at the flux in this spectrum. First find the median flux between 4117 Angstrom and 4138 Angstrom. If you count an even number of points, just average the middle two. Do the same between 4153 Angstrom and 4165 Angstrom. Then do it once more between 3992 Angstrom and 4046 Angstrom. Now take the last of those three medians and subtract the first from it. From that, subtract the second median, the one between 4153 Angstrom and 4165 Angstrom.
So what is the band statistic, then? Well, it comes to -9.7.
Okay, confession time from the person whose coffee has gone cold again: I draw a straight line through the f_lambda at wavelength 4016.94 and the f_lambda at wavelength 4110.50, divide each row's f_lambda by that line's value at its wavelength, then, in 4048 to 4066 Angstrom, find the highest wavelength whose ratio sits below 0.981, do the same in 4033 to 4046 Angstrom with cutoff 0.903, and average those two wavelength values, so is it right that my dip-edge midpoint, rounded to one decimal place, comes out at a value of 4053.2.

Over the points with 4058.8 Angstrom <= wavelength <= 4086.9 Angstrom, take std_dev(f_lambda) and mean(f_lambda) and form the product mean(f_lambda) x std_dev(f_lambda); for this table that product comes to 1.2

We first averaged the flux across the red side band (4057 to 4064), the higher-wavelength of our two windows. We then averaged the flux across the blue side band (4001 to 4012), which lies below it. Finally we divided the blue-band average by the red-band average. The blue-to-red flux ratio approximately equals 0.92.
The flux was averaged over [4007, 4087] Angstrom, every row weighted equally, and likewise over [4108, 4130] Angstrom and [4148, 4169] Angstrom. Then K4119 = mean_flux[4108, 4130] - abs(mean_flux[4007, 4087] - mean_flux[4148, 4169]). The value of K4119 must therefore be 7.8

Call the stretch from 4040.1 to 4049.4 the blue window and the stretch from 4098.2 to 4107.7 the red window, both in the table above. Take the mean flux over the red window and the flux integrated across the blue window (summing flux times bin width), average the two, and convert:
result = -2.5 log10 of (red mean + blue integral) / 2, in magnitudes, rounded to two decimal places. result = -3.85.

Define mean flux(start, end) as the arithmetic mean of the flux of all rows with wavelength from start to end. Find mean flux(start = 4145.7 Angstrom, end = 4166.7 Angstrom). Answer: 7.5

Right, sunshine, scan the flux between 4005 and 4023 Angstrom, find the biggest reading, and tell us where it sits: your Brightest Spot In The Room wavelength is 4016.94 Angstrom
